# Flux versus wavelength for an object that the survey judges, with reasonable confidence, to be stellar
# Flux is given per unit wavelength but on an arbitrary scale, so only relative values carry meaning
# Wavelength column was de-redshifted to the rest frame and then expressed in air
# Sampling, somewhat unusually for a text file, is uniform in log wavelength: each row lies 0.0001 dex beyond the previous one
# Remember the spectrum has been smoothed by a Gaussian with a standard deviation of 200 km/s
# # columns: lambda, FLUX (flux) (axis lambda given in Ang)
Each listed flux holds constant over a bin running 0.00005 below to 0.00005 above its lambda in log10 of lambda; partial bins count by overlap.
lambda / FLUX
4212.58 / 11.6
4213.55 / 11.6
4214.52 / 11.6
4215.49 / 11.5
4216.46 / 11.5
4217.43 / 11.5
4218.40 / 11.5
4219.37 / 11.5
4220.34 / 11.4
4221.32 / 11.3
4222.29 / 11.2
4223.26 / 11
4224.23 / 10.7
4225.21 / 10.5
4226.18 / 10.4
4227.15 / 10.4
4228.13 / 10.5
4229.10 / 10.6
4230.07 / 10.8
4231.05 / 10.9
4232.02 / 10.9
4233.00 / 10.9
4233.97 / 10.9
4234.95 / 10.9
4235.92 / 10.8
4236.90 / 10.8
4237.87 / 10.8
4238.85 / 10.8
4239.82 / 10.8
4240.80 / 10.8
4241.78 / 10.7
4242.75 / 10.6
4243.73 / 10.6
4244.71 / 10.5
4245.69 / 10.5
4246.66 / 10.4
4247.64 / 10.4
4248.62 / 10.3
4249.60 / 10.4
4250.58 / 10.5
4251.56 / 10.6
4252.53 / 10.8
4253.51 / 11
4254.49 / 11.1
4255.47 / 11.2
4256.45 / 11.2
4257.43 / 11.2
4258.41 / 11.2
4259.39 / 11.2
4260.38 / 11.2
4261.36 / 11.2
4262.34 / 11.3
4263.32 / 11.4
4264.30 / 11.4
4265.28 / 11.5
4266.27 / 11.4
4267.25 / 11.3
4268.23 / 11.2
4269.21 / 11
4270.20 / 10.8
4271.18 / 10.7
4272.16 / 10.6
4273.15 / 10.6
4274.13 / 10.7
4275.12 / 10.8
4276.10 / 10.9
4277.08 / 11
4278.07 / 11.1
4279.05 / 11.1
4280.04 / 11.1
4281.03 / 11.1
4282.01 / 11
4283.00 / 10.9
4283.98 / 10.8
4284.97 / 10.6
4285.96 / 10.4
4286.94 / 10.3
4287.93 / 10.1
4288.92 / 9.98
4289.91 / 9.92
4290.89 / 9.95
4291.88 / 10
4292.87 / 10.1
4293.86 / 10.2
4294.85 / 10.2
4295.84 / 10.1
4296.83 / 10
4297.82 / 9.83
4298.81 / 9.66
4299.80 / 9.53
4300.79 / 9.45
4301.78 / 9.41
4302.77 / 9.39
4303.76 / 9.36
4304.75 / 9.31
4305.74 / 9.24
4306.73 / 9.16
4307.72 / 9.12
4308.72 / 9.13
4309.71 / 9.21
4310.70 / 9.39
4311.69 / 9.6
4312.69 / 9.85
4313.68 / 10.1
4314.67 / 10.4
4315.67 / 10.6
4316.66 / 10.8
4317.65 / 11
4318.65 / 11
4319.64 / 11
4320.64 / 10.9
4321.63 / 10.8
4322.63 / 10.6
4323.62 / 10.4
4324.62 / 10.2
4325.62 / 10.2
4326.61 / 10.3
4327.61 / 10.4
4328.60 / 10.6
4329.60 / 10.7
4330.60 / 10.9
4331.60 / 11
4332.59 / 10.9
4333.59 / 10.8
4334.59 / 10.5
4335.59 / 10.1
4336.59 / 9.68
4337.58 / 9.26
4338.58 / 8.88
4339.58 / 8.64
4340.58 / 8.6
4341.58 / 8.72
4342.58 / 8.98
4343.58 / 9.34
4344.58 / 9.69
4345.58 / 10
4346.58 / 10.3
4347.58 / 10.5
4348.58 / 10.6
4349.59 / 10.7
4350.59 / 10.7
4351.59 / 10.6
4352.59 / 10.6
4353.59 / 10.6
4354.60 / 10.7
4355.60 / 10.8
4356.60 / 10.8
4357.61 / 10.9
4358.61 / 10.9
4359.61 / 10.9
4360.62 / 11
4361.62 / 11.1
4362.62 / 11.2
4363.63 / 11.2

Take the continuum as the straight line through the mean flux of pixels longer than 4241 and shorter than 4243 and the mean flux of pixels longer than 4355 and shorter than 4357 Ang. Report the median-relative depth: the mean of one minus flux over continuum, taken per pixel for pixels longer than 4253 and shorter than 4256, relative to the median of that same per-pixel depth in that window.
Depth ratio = 1.00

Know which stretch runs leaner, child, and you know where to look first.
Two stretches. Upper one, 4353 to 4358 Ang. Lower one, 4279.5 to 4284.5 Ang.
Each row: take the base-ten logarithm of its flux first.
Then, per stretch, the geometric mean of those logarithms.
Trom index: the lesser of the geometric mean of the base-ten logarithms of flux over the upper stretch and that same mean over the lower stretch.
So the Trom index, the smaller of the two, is 1.03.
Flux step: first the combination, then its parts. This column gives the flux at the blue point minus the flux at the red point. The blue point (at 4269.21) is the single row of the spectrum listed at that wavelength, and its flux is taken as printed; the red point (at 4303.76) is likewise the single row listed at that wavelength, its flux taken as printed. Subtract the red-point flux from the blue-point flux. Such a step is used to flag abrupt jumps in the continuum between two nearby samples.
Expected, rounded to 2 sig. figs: 1.6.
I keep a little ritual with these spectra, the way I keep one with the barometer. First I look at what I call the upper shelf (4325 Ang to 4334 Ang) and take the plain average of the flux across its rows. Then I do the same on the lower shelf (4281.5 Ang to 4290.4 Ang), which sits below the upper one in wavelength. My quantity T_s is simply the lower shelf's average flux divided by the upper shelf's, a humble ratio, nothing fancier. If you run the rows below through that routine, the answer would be 0.98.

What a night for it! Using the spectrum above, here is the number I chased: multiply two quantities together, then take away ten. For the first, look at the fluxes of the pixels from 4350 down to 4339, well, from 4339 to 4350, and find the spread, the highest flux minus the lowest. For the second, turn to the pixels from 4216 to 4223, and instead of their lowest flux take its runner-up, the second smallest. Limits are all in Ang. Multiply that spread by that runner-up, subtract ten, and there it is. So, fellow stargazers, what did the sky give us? 14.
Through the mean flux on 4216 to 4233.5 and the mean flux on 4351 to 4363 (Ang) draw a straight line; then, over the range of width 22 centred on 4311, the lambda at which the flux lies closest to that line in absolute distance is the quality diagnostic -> 4320.64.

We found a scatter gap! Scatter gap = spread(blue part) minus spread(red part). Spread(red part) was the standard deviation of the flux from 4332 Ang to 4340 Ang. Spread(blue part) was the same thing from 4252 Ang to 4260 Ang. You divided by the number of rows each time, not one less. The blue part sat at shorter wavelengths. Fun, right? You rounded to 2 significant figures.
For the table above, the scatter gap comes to -0.68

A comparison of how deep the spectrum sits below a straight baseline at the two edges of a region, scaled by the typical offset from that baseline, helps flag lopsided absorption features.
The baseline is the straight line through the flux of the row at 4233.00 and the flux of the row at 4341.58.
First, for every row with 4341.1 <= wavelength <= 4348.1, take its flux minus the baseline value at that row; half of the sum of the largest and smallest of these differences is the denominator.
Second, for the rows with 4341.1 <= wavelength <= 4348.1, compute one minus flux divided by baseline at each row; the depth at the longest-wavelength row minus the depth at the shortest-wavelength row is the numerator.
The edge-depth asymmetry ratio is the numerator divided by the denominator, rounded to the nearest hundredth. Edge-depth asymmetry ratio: -0.23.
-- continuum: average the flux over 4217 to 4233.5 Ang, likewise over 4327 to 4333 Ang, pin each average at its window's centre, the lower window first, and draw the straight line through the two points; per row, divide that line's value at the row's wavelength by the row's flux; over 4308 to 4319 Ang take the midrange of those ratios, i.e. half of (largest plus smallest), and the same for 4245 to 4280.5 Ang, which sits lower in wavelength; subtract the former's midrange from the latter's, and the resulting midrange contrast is -0.08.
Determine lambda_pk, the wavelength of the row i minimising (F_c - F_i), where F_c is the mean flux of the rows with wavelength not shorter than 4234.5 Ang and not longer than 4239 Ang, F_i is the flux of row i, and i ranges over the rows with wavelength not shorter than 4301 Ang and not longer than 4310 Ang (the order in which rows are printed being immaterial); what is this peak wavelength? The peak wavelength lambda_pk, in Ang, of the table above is 4301.78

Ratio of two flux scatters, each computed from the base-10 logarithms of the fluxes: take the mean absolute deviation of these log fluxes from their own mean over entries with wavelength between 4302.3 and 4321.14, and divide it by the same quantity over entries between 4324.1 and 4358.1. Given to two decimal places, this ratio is 1.11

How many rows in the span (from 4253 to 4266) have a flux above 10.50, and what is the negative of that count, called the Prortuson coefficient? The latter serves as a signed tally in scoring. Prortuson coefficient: -13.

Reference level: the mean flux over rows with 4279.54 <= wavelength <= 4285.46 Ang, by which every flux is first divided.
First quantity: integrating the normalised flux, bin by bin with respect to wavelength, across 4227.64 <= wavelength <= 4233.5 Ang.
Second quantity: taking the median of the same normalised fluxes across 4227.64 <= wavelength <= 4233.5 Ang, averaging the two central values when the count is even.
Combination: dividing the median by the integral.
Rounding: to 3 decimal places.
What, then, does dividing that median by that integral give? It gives 0.172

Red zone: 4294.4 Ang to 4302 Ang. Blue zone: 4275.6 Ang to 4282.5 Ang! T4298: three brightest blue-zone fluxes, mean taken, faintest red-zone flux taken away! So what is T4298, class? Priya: 1.7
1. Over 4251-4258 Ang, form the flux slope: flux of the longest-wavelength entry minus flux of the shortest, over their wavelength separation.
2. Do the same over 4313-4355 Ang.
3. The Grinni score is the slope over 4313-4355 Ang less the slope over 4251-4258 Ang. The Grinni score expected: -0.09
